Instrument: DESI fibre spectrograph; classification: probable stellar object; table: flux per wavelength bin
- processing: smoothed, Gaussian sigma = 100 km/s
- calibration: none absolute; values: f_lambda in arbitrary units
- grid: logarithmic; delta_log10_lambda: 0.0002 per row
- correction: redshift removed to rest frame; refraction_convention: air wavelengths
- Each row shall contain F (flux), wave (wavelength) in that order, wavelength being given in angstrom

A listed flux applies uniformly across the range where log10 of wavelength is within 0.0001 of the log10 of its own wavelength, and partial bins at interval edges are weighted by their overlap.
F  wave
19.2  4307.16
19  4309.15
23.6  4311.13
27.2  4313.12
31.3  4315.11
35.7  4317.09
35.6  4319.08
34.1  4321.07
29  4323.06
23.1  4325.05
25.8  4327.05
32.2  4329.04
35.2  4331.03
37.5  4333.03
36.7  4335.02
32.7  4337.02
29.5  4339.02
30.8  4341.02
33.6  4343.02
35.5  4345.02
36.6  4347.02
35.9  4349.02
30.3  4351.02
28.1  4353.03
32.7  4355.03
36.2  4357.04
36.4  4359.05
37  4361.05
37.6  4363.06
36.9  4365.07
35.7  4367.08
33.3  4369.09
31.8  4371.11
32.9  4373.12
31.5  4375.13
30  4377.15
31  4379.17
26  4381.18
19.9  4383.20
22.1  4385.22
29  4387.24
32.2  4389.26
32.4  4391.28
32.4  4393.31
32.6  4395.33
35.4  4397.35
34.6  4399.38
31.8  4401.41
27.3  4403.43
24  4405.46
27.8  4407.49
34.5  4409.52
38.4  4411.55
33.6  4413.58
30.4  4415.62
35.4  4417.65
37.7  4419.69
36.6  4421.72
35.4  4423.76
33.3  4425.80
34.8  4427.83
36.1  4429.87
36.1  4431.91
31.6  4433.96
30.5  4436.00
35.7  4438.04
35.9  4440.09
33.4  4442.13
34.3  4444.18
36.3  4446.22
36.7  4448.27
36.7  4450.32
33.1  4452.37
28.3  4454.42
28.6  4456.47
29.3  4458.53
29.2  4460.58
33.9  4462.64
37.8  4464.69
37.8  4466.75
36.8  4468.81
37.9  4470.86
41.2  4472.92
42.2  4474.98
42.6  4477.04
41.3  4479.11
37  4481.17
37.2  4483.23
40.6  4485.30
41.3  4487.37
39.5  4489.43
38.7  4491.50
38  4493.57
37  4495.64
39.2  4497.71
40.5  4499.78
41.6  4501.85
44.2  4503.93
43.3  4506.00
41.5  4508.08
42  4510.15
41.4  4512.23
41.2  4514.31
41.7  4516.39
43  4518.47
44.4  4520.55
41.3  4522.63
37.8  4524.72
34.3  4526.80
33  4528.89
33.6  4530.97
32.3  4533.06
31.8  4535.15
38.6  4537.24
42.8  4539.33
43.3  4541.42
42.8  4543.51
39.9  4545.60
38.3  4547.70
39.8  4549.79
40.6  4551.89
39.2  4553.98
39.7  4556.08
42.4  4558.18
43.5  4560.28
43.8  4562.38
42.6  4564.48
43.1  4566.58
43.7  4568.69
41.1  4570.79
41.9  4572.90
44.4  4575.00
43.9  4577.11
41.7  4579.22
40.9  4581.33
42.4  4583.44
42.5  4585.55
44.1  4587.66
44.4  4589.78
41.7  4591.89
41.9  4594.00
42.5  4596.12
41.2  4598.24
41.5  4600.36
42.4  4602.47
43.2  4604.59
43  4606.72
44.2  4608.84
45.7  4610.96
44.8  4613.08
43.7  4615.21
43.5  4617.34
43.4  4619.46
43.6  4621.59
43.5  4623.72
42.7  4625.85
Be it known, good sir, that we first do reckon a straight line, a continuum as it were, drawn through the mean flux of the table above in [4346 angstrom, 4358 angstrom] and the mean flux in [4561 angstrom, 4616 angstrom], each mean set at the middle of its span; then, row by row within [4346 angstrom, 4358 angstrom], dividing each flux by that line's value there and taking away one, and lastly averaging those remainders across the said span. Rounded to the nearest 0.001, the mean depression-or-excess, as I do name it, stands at 0.000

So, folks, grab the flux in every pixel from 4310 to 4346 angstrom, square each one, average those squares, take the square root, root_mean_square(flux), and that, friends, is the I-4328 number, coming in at 32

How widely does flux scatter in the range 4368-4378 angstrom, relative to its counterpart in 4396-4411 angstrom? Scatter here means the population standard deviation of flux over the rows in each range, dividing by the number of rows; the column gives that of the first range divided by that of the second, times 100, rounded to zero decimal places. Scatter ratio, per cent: 28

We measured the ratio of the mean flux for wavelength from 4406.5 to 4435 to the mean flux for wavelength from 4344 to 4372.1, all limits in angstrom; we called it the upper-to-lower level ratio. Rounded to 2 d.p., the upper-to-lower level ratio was 1.00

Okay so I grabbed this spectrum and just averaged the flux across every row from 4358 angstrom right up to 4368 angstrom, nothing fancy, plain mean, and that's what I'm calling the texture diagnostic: 36.7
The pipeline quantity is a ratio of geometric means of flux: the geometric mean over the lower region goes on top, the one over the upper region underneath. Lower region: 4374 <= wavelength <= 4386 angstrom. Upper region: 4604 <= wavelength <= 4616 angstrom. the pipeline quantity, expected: 0.60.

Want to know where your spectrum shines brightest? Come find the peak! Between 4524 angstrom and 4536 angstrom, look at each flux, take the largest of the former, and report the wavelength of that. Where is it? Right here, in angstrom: 4524.72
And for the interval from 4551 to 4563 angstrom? 4562.38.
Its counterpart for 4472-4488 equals 4477.04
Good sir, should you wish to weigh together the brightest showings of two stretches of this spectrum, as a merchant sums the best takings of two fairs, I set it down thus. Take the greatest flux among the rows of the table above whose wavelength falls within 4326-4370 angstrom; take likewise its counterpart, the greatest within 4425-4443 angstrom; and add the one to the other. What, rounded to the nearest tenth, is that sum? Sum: 73.7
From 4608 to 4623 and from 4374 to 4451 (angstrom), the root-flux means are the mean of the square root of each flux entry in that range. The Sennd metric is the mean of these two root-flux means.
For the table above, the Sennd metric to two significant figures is 6.2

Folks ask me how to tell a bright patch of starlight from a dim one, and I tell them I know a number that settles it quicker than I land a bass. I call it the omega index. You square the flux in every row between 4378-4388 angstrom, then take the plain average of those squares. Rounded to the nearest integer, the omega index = 672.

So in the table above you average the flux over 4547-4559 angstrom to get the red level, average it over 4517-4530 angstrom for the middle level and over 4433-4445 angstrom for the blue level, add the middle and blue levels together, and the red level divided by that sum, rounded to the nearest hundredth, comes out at 0.55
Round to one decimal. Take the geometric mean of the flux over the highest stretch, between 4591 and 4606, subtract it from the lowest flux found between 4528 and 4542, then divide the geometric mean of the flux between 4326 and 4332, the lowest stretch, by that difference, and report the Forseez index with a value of -3.0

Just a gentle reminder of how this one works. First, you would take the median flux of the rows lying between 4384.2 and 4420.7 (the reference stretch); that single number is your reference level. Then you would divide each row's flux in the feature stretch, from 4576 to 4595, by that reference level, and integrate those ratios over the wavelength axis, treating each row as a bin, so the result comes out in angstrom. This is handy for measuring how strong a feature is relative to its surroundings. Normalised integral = 25.0 angstrom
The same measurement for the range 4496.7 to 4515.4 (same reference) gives 24.0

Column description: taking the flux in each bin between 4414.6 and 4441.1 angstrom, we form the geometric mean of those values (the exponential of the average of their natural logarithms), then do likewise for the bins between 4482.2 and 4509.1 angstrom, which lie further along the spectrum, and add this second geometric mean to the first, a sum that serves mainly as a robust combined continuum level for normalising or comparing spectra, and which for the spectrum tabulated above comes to 74.6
